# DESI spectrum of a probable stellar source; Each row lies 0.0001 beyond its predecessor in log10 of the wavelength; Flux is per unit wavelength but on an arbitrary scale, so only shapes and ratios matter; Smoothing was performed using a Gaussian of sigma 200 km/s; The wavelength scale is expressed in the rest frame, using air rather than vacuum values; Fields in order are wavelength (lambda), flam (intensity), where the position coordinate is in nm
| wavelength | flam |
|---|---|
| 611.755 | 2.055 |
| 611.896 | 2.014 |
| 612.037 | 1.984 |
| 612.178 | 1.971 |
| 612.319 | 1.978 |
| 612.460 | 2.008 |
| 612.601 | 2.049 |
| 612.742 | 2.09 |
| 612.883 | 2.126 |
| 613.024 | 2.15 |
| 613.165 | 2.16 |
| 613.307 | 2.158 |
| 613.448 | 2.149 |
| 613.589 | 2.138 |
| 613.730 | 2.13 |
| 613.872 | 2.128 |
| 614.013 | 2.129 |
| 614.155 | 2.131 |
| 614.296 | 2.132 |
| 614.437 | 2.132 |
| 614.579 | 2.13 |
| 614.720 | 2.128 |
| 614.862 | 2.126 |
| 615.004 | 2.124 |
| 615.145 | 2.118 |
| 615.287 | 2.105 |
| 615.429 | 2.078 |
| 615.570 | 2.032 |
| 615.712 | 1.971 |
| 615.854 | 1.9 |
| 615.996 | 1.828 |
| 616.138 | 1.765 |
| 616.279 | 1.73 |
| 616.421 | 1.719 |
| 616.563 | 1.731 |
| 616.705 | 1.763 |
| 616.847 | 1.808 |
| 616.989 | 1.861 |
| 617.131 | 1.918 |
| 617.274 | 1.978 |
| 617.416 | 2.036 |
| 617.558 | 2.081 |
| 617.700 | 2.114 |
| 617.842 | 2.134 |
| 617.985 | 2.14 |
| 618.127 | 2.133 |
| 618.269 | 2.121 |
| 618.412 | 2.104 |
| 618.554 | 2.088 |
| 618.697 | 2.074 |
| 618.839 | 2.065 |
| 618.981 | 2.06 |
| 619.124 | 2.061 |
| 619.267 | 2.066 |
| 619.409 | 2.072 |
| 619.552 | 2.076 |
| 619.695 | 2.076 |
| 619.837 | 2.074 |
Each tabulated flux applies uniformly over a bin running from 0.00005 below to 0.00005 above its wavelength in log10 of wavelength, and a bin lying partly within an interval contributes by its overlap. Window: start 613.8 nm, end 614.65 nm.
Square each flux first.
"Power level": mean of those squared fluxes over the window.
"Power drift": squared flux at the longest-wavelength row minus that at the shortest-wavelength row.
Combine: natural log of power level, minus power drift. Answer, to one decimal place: 1.5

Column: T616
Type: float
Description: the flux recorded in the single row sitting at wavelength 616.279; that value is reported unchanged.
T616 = 1.73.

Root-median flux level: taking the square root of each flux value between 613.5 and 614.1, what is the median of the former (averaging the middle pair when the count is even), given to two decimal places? 1.46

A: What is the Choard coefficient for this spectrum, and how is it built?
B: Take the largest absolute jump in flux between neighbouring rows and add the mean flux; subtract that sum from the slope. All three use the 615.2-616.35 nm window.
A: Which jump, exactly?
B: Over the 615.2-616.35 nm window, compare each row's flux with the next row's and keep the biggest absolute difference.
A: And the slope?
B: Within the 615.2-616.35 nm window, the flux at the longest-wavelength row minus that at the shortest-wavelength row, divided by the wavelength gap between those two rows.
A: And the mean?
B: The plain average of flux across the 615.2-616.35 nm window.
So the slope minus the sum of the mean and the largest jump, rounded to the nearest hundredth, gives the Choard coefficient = -2.38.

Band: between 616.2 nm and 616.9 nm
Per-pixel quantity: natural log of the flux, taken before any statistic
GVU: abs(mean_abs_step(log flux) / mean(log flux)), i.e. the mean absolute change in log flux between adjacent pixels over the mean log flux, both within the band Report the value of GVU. 0.025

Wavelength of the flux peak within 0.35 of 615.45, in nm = 615.145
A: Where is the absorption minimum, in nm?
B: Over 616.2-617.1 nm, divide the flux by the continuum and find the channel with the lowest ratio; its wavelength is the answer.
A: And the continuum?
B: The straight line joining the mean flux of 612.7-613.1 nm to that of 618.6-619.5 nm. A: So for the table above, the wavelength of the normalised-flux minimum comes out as 616.421 nm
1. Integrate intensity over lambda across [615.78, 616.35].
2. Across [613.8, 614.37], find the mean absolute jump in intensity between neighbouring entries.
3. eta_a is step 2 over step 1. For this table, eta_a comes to 0.00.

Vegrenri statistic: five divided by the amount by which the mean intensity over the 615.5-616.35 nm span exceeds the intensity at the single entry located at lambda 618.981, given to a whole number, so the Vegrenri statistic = -26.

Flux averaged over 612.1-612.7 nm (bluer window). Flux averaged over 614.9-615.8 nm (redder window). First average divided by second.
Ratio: 0.97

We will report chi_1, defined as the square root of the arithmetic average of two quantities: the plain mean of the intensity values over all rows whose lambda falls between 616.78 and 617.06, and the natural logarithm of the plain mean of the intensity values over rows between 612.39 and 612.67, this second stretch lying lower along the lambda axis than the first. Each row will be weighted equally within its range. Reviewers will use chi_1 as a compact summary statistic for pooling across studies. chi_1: 1.13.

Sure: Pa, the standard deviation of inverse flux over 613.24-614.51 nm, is 0.002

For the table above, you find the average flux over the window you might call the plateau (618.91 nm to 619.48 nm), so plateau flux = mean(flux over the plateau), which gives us 2.06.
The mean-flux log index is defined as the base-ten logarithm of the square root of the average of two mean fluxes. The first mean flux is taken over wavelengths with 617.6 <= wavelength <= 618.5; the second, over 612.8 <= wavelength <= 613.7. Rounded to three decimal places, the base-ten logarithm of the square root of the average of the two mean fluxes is 0.165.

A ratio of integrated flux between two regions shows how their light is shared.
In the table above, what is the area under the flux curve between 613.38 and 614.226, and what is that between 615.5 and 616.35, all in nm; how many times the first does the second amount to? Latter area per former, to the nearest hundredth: 0.88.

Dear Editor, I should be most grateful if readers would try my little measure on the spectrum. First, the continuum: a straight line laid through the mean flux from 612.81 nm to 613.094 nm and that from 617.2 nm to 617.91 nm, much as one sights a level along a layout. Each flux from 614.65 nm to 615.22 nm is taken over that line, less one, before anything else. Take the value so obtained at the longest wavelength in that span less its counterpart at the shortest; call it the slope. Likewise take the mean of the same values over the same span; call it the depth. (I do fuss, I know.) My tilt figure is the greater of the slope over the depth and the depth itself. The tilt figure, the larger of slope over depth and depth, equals 0.01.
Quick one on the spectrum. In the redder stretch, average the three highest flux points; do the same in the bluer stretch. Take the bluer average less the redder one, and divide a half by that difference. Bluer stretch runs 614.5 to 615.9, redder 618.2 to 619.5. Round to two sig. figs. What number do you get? 21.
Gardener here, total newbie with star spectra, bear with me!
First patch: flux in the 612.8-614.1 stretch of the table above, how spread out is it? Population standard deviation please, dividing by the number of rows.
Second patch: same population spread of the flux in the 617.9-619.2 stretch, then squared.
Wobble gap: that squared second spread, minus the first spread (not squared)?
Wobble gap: -0.012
